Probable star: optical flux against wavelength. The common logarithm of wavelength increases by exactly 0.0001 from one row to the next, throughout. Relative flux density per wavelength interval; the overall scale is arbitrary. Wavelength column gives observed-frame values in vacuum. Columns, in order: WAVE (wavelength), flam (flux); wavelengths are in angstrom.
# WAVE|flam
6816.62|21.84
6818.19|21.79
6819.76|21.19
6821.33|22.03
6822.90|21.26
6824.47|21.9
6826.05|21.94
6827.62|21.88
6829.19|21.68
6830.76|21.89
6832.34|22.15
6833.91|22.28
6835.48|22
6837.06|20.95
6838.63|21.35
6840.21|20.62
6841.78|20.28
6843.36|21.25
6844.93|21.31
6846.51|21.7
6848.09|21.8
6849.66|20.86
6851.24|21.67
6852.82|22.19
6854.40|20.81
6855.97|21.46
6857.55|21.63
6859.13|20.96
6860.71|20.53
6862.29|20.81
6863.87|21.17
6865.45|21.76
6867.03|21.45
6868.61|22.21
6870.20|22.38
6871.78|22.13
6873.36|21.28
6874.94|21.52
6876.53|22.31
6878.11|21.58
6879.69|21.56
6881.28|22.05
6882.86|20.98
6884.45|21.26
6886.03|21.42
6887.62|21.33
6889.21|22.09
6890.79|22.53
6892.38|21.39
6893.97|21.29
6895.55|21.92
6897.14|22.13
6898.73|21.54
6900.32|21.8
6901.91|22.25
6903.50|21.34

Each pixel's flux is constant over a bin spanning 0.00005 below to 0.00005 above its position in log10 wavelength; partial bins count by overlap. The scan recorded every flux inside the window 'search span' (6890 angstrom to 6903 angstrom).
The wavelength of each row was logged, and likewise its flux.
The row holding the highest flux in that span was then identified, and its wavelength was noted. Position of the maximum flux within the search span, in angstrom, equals 6890.79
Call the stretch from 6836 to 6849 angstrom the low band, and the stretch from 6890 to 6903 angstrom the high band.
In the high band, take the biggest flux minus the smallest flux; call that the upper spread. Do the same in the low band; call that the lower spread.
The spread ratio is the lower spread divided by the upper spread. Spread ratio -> 1.2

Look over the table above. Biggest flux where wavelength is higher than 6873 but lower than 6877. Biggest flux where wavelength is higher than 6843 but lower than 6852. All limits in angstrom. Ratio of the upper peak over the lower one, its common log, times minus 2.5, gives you -0.025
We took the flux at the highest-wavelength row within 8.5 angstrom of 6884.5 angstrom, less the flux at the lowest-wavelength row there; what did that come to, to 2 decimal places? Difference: -0.92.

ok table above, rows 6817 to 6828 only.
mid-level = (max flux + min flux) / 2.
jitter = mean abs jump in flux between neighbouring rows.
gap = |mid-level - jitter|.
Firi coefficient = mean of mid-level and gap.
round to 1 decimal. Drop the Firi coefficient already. 21.4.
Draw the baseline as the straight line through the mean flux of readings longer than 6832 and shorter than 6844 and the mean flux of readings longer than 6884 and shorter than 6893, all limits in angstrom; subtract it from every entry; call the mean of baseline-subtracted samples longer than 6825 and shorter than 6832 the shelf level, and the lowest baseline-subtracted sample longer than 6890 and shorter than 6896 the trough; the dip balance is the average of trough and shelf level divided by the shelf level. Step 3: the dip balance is 0.1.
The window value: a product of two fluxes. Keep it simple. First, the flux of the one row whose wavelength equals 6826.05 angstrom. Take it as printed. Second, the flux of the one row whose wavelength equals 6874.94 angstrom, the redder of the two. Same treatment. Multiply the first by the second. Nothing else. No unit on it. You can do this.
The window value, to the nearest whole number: 472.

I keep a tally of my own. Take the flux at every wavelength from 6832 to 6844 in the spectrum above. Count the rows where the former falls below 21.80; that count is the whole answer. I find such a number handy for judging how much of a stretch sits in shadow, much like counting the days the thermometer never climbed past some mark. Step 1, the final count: 5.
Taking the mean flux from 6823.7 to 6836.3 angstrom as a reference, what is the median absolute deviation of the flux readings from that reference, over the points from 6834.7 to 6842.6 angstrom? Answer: 1.0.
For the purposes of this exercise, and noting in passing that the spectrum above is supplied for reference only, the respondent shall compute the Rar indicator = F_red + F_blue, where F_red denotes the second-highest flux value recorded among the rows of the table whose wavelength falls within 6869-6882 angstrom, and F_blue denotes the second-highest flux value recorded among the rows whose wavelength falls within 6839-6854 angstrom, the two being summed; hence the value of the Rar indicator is 44.1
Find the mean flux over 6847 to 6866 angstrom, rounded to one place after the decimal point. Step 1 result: 21.3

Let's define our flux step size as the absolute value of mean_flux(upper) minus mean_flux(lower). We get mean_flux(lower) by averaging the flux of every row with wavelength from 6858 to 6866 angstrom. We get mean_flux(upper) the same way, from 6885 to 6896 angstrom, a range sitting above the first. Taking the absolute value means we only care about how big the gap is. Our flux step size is 0.7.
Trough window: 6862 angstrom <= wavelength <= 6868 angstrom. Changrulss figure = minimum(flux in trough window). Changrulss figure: 20.81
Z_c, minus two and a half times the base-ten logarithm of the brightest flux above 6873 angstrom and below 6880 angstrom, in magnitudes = -3.37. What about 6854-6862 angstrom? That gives -3.34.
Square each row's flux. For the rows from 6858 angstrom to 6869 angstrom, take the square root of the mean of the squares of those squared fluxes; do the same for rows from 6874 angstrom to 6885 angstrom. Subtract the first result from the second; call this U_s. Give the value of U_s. 14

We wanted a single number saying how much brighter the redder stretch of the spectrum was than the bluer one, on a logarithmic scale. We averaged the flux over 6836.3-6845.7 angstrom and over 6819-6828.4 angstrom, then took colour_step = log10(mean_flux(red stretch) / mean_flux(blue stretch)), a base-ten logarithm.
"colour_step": -0.015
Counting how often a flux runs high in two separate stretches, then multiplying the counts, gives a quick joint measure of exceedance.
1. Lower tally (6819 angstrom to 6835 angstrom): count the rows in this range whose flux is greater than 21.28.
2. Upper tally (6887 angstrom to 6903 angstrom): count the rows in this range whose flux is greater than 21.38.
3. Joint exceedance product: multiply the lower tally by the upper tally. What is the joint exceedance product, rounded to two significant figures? 64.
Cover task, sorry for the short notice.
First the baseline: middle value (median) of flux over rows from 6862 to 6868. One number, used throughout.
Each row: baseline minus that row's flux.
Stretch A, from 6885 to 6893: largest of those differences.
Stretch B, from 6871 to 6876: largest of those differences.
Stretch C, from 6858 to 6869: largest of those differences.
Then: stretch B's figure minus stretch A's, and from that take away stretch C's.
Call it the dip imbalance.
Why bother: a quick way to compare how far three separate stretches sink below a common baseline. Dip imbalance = -0.73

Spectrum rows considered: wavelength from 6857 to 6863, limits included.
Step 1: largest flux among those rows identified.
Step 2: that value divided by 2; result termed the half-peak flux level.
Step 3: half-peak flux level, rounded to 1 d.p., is 10.8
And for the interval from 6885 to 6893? 11.3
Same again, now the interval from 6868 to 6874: 11.2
